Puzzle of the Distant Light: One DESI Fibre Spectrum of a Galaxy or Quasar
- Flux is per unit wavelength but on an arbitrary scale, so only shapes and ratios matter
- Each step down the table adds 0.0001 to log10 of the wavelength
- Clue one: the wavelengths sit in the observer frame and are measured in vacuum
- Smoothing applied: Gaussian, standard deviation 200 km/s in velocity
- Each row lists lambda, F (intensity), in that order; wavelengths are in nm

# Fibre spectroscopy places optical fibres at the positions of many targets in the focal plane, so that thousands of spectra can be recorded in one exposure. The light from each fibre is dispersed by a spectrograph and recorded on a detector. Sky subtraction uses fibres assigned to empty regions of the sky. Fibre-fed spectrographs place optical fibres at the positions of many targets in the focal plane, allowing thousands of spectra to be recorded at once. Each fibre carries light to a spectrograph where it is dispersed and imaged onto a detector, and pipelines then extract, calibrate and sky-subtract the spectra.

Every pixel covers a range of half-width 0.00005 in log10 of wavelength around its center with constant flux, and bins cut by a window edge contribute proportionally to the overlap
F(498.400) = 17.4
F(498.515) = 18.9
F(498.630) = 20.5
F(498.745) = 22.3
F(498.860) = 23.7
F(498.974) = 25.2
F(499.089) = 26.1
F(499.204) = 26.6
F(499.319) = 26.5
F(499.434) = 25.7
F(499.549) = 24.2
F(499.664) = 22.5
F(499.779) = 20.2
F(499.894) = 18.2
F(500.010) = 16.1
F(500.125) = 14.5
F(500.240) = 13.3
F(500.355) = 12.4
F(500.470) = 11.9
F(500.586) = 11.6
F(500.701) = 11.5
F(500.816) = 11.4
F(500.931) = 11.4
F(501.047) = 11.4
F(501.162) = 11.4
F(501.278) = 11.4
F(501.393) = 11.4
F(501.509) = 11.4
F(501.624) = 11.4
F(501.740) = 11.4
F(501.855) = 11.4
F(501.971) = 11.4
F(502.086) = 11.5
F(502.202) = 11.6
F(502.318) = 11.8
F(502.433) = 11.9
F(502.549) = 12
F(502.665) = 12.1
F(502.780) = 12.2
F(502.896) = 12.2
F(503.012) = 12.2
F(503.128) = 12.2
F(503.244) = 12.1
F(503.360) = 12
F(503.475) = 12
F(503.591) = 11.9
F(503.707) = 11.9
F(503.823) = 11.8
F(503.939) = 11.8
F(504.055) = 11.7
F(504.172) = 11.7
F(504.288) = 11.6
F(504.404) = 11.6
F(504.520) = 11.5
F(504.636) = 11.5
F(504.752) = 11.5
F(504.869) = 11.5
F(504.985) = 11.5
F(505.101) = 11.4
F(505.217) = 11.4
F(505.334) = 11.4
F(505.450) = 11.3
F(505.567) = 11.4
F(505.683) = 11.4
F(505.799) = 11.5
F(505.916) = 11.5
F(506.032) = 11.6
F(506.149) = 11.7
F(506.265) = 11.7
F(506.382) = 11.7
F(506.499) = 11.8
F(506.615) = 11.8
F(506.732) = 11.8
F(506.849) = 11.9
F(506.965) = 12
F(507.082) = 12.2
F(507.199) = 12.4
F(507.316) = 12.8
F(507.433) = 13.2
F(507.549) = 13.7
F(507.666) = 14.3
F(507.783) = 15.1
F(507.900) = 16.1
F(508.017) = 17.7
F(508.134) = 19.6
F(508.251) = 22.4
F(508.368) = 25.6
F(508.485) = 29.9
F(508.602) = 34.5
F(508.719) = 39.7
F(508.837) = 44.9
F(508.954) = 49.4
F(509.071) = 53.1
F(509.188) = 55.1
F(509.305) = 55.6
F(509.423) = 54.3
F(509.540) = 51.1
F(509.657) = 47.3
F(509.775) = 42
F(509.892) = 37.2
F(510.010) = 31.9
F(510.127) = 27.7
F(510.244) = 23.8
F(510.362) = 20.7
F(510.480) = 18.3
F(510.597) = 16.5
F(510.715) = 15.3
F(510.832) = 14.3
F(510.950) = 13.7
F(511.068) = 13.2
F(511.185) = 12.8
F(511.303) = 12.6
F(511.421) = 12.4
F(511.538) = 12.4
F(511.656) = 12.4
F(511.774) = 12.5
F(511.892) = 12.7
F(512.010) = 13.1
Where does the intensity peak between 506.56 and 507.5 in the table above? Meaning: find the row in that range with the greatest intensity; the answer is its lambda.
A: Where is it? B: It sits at 507.433 nm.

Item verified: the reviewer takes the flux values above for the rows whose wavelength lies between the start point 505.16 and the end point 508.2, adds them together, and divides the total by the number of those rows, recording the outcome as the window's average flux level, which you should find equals 13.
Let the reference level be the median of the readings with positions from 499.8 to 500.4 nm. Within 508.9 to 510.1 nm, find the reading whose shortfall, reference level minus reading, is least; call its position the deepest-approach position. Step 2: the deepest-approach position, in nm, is 509.305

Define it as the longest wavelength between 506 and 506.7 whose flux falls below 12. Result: 506.615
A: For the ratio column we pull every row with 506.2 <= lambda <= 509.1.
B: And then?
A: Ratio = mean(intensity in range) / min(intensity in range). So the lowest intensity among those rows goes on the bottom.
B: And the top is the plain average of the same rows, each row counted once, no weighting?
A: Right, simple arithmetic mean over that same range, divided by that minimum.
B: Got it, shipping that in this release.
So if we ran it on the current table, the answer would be 1.8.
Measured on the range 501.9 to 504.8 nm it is 1.0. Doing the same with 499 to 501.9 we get 1.4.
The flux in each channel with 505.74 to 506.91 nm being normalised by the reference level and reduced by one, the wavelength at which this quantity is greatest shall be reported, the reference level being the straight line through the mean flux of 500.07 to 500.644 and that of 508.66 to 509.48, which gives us 505.799 nm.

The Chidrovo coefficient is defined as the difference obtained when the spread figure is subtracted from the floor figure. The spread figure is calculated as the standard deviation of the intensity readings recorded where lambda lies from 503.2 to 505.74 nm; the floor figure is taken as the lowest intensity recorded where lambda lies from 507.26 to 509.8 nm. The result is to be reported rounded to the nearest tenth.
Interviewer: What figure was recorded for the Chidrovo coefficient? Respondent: 12.6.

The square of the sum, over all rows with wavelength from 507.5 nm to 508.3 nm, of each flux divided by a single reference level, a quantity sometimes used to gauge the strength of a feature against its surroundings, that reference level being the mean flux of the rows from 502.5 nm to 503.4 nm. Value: 96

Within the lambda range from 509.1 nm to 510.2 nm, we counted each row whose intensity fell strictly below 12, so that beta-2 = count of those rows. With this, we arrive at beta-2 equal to 0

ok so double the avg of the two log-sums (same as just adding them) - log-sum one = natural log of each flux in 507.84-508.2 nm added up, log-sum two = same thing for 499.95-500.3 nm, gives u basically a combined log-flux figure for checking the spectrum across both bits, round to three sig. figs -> 16.7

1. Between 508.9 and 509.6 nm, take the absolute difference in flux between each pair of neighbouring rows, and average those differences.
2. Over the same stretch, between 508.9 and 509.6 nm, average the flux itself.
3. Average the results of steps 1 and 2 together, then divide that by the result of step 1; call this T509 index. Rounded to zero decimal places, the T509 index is 13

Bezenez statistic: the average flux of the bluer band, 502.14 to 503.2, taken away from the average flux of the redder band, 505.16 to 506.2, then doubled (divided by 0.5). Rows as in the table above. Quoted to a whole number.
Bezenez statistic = -1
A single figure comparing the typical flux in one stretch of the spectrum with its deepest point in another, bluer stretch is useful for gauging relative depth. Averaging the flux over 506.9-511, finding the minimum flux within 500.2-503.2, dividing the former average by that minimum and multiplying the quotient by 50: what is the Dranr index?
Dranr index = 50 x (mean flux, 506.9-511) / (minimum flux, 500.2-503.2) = 123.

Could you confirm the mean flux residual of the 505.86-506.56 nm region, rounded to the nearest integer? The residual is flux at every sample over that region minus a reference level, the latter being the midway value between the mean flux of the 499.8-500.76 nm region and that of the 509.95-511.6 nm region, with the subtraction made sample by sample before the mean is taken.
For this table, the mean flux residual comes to -4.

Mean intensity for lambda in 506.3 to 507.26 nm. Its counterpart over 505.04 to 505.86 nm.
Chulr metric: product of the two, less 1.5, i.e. 135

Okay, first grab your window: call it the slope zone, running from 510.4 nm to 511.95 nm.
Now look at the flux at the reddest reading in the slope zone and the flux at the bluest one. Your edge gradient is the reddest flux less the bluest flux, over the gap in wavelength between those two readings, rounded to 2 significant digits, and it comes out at -4.0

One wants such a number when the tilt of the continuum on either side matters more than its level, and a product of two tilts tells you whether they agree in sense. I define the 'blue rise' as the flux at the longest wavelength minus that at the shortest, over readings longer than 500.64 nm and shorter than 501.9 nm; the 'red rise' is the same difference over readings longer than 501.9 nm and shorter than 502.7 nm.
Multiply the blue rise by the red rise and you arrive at 0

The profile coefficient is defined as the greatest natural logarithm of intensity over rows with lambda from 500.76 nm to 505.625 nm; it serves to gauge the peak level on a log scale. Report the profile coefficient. 2.5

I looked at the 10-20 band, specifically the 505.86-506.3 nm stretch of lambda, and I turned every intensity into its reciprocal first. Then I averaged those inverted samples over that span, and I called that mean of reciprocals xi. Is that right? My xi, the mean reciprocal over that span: 0.086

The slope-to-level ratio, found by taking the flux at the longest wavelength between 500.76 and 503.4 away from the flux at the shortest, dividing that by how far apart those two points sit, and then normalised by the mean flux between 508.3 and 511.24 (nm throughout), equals 0.01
